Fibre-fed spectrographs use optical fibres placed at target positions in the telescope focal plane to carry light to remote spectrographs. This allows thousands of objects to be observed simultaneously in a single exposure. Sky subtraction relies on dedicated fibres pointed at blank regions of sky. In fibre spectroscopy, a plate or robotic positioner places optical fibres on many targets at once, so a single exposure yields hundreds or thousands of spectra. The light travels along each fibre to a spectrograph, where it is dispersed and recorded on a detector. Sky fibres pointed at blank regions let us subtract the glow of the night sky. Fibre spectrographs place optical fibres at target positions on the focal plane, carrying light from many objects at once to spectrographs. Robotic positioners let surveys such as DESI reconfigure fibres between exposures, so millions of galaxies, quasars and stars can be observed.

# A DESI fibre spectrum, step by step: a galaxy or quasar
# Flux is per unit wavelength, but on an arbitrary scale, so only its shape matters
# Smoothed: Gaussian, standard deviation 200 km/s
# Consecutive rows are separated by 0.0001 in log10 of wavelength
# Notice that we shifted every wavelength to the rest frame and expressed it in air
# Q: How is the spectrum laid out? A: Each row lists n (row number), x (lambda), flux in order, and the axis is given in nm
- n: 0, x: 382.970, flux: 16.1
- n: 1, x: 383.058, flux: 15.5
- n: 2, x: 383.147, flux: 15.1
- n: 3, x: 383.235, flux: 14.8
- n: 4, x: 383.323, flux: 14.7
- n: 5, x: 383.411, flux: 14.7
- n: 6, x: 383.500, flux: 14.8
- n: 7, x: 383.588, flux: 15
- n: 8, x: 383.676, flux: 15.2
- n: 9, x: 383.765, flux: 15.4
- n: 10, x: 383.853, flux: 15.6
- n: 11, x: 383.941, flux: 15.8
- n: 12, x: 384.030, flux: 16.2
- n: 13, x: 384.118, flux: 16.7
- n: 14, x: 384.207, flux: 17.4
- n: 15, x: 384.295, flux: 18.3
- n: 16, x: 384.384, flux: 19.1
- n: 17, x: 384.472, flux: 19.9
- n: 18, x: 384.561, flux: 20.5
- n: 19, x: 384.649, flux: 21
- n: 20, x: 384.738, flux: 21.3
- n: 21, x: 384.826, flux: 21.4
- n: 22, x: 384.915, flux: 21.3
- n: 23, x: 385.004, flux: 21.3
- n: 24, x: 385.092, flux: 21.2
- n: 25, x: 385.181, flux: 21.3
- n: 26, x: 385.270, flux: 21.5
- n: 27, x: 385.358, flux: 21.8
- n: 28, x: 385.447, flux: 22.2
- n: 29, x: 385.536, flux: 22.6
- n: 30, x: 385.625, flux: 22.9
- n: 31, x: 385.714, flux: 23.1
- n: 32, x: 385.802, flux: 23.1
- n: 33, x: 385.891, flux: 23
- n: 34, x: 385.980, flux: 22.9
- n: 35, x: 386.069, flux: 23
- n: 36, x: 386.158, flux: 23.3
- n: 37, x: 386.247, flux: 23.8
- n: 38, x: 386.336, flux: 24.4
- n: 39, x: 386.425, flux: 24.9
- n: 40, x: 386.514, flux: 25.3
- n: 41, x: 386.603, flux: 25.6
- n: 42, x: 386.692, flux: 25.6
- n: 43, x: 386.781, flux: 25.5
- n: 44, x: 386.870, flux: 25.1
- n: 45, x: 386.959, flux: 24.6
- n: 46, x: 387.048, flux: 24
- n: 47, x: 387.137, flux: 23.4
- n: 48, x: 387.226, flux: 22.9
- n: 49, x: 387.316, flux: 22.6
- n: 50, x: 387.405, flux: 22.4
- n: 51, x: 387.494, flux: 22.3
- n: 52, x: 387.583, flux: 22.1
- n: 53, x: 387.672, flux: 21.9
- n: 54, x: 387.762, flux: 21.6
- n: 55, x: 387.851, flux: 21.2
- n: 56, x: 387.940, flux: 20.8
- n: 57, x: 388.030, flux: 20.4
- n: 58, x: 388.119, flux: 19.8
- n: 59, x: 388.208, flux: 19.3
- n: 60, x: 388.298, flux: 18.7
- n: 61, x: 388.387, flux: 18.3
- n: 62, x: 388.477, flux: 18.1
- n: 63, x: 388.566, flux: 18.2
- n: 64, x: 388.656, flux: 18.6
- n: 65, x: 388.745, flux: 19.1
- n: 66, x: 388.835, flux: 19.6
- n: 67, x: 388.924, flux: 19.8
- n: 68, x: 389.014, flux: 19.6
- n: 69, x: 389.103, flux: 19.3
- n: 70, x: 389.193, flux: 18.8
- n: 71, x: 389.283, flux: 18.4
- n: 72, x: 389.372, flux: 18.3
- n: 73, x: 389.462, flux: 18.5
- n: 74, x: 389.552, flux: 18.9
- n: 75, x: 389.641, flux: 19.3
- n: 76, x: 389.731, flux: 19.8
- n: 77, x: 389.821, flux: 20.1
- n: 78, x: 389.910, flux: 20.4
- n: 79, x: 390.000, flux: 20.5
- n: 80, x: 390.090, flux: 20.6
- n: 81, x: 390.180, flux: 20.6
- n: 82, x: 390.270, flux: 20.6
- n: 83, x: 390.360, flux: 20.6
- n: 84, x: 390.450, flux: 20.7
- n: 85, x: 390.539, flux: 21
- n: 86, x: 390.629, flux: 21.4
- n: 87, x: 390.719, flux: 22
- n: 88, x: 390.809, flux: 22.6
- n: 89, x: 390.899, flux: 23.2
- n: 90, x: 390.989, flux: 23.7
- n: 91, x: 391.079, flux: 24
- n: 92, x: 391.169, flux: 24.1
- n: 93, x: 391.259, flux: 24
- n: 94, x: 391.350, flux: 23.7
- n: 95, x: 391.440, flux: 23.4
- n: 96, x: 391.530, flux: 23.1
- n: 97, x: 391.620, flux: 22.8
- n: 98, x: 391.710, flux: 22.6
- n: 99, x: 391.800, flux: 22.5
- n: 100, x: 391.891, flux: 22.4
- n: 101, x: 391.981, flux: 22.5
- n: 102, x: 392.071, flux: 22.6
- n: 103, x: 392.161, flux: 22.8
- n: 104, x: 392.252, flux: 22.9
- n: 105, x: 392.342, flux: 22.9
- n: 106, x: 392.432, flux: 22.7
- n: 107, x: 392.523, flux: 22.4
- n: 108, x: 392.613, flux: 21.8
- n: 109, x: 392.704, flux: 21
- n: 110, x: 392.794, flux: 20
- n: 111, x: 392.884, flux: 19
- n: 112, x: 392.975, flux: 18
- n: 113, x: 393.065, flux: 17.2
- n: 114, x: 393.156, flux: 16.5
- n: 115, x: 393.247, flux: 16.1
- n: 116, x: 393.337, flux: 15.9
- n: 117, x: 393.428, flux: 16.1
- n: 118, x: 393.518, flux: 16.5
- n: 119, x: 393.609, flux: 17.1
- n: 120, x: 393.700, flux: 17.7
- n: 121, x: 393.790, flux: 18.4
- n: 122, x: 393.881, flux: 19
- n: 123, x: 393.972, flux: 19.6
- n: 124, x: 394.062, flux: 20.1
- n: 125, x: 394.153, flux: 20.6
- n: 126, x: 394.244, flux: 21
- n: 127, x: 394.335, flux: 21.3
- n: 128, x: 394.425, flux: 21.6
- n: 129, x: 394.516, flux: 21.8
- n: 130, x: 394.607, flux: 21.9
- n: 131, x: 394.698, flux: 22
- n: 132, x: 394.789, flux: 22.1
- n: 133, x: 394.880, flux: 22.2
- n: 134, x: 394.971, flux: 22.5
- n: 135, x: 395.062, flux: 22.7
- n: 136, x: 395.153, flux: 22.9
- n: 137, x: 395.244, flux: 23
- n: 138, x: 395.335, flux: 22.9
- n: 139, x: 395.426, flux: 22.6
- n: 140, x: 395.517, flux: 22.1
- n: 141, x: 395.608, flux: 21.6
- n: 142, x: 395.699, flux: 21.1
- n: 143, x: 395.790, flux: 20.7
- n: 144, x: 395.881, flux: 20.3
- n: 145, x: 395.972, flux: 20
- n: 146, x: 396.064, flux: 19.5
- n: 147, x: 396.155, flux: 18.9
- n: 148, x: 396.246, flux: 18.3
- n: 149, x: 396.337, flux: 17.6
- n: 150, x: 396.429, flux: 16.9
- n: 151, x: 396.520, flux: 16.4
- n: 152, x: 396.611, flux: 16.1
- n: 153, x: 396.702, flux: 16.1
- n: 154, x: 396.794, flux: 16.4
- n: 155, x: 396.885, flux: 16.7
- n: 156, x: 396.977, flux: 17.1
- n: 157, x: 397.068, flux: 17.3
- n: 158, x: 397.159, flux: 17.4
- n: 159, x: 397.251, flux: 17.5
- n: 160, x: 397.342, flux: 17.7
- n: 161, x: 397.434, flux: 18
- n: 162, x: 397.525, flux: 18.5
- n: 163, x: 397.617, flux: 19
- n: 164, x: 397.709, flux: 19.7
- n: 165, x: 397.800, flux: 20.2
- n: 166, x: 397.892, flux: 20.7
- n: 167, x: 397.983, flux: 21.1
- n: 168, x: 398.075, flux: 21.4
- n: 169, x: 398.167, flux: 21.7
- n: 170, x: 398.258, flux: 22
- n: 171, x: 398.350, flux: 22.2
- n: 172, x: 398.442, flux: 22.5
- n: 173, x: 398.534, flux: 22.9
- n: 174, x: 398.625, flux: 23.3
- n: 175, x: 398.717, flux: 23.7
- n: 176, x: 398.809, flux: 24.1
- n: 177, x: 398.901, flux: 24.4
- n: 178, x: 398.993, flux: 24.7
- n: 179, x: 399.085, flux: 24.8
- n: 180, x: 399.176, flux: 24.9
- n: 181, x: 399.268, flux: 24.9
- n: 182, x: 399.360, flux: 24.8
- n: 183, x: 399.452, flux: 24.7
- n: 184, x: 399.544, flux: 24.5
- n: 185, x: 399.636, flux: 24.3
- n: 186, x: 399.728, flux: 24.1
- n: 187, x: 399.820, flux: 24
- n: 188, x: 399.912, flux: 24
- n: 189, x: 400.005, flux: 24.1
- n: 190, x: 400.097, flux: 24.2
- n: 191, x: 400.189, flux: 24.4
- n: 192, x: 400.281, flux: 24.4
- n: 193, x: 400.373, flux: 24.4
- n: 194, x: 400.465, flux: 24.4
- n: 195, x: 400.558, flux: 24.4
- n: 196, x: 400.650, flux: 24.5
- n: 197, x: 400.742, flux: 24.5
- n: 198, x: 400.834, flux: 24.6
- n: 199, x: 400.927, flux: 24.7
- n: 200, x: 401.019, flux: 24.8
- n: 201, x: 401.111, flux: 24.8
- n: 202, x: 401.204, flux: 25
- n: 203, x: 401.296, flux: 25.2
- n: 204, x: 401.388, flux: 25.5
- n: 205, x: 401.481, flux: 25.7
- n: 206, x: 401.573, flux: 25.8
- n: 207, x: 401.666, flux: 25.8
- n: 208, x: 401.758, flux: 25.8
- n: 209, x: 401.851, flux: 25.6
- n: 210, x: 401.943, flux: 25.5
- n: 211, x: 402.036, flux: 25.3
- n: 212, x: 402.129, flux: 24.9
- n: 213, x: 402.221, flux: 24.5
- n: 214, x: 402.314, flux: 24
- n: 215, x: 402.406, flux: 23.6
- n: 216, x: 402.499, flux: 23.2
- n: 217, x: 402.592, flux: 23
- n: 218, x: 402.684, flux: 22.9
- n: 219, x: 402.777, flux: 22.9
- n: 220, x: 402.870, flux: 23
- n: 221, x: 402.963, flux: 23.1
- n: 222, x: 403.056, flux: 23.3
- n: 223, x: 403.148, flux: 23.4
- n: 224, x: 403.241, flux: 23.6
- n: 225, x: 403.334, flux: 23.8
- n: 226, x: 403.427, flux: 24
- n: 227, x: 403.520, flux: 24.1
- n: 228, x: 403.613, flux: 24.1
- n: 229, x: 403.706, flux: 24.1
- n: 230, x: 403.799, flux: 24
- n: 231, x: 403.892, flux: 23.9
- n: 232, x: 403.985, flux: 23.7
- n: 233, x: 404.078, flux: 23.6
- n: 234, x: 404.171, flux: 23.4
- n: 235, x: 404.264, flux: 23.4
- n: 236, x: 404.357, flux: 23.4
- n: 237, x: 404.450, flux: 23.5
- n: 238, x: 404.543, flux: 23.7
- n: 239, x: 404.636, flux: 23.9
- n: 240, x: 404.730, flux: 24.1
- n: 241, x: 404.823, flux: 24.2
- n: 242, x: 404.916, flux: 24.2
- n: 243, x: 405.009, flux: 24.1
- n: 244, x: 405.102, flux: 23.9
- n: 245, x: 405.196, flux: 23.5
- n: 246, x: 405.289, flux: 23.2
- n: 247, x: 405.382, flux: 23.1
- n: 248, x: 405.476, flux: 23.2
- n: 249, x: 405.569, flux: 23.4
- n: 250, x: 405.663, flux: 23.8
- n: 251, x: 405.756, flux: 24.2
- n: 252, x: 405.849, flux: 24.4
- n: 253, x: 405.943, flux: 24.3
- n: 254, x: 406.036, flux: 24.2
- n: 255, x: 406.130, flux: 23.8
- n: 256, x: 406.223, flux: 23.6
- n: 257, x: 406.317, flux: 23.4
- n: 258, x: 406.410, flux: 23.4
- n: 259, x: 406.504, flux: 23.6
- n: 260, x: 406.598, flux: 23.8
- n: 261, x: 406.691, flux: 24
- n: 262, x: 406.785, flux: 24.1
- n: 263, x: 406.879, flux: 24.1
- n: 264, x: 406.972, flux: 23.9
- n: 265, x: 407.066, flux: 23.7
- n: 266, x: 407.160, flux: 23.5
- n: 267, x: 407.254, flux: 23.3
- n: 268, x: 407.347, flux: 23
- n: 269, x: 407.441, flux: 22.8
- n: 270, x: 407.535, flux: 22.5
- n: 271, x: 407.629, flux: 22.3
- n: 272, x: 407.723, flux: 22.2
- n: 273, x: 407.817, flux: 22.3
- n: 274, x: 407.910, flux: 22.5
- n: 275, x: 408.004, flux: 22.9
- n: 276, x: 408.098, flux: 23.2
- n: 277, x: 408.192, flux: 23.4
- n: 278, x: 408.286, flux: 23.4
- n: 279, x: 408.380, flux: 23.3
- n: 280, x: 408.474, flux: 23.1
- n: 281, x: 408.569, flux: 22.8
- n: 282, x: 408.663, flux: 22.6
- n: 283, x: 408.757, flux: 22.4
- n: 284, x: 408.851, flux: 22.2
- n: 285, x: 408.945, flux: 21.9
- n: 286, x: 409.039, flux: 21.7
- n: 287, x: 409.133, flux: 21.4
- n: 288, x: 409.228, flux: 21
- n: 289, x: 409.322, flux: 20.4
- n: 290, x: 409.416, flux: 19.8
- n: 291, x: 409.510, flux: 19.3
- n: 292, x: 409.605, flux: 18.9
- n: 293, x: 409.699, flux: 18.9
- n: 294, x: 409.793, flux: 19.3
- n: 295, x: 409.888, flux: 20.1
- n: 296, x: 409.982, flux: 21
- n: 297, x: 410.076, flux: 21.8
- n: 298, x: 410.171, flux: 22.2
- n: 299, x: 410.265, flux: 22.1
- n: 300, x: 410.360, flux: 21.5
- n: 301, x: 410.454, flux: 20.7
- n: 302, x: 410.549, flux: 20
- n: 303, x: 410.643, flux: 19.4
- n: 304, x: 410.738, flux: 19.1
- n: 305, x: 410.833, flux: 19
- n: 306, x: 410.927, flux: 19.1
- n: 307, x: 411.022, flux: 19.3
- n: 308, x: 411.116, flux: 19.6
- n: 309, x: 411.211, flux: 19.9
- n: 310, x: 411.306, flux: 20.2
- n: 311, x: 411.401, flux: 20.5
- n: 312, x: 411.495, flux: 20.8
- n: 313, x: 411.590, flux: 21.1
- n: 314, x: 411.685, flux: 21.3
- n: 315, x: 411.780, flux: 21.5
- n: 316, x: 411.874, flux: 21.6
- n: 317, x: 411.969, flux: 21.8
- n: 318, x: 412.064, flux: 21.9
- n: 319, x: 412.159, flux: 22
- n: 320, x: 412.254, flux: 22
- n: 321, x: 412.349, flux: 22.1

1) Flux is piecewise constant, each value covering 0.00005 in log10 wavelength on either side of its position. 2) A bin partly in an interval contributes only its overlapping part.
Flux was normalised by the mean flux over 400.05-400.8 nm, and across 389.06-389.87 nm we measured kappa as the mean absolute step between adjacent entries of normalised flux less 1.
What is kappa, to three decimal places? 0.014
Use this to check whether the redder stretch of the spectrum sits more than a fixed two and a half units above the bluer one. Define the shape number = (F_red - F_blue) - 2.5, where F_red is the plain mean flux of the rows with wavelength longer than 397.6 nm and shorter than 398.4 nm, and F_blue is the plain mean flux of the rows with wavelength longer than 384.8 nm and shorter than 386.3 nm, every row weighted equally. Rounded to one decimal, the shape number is -3.9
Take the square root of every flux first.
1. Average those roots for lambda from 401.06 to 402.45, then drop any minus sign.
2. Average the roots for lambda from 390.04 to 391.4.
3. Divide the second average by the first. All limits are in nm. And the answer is 0.94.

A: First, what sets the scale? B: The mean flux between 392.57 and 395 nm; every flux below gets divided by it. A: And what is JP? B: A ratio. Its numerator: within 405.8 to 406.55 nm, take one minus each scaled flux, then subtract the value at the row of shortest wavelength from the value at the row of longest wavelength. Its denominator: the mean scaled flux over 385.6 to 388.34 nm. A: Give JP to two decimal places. 0.03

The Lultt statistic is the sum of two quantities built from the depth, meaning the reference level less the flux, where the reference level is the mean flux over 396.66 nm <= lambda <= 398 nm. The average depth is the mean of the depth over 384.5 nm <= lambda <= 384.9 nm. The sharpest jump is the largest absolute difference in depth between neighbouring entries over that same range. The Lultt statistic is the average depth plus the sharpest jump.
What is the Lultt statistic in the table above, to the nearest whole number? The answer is -2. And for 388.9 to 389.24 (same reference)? -1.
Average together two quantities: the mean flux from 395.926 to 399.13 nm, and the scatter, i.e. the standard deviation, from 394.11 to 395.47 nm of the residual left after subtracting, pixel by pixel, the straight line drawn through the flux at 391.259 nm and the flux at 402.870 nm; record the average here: 10.3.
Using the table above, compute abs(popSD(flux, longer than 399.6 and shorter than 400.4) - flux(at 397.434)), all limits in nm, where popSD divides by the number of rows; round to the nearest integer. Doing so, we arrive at 18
